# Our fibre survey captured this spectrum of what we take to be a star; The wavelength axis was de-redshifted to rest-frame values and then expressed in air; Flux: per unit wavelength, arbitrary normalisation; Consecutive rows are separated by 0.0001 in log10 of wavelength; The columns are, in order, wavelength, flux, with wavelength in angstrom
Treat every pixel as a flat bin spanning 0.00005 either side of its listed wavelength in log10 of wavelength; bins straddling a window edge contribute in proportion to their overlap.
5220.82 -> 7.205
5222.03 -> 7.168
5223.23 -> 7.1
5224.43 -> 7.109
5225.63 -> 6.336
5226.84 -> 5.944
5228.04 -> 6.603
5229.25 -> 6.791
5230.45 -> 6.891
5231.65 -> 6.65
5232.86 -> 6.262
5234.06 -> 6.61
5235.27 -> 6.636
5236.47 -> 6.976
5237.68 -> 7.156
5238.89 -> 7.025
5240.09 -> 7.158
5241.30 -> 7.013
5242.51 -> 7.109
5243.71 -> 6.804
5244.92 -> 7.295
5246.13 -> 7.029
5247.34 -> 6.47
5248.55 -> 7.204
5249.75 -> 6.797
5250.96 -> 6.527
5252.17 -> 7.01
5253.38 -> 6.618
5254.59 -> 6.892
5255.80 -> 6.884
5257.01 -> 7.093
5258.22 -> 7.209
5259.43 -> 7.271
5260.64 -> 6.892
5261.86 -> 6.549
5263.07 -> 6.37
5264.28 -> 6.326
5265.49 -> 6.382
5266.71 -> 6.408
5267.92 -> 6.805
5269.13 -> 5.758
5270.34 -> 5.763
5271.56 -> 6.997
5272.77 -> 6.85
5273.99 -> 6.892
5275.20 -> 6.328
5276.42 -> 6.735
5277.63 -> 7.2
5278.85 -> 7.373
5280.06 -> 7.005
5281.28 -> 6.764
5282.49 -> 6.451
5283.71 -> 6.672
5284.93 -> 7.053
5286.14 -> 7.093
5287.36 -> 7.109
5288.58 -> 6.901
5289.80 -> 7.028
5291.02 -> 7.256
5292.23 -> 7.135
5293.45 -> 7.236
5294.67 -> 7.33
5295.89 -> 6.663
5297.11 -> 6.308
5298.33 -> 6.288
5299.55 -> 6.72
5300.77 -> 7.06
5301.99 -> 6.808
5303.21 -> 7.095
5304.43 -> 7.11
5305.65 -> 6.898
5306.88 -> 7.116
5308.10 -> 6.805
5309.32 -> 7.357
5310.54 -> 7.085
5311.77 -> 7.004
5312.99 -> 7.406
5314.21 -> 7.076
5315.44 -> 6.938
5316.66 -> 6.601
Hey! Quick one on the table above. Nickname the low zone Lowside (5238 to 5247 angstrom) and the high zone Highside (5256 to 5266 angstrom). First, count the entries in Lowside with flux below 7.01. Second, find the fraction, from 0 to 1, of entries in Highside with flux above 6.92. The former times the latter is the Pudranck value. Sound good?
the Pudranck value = 0.4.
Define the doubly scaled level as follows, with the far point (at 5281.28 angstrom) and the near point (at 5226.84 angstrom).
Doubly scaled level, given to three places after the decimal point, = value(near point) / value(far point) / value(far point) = 0.130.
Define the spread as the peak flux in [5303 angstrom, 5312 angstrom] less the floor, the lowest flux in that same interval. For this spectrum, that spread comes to 0.55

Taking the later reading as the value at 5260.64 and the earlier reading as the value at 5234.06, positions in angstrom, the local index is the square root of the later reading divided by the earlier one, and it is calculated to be 1.02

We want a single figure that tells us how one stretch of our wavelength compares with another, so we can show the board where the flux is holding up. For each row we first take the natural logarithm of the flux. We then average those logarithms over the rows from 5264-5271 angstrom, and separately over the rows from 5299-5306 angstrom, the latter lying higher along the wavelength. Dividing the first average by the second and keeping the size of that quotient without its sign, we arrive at 0.94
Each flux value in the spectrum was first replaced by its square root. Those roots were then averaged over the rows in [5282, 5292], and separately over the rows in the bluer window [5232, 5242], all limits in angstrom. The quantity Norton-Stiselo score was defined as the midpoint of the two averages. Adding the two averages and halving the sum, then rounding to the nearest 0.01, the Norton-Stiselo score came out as 2.63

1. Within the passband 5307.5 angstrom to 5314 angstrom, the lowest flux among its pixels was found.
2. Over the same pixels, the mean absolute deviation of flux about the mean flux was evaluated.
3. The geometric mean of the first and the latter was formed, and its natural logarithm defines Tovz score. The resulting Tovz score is 0.15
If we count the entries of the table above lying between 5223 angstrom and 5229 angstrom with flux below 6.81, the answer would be 3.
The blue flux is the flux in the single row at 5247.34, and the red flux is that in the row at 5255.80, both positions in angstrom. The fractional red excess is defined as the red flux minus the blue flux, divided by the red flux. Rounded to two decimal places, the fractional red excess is 0.06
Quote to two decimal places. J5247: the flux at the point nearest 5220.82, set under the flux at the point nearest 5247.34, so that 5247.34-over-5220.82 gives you 0.90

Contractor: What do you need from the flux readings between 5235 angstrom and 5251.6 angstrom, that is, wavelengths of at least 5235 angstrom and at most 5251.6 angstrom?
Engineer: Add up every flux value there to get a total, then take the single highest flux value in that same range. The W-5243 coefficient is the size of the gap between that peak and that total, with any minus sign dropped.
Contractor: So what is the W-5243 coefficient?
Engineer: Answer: 90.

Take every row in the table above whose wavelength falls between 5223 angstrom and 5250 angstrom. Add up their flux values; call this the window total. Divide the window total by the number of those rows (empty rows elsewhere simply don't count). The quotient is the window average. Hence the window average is 6.82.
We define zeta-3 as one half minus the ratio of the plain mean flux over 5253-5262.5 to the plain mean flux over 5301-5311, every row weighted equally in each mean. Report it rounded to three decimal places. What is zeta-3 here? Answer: -0.485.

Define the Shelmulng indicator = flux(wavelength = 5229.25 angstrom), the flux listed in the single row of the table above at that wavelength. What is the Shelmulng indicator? 6.791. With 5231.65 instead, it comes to 6.65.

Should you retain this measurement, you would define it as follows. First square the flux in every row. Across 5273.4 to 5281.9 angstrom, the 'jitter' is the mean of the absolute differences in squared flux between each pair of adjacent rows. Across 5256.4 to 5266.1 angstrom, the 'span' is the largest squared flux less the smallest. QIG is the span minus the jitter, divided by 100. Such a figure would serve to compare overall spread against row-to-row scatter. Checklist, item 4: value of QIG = 0.078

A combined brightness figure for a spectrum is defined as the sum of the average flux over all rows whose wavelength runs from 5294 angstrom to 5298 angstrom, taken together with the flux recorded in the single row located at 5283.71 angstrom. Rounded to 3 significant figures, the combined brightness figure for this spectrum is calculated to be 13.4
